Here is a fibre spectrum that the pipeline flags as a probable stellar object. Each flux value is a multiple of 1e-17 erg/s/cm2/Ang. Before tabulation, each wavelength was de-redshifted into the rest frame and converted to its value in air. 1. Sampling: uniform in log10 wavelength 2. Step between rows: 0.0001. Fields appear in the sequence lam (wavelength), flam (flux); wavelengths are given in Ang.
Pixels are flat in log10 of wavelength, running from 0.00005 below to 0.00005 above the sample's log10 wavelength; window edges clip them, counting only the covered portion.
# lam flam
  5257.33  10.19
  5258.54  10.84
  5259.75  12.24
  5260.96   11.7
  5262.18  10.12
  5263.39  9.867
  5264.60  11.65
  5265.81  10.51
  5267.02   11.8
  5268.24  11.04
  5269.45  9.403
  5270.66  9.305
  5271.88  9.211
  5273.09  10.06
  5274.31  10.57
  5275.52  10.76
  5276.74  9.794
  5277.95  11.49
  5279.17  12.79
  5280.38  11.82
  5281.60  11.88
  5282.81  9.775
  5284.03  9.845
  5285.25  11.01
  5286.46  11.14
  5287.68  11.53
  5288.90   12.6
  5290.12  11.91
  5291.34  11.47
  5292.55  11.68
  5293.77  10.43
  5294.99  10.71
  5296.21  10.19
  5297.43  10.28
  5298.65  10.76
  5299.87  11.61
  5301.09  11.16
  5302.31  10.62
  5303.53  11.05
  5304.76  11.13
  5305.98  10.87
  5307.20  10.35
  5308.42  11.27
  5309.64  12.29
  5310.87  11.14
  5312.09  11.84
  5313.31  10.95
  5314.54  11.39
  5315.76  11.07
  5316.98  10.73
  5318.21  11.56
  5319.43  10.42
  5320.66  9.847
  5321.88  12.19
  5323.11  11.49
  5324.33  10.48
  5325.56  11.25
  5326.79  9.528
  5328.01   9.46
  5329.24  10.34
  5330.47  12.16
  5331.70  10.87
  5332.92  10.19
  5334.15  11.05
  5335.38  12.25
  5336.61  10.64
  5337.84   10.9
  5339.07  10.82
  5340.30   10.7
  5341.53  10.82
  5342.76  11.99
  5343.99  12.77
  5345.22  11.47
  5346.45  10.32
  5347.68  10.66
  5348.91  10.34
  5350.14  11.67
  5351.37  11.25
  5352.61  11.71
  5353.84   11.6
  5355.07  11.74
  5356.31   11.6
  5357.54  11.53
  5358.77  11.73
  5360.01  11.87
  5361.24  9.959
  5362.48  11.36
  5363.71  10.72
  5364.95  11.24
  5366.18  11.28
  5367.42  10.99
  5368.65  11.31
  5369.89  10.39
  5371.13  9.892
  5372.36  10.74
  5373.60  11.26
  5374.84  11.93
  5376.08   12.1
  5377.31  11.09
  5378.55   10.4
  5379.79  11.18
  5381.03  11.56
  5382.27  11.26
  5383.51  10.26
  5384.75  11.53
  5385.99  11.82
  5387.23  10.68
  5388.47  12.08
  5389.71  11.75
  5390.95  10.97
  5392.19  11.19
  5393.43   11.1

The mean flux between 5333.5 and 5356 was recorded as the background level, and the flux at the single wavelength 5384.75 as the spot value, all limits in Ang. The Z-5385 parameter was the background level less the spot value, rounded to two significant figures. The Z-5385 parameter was -0.27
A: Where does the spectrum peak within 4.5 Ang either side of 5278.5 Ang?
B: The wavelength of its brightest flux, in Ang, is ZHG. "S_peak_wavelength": 5279.17 Ang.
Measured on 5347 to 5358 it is 5355.07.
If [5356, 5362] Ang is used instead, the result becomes 5360.01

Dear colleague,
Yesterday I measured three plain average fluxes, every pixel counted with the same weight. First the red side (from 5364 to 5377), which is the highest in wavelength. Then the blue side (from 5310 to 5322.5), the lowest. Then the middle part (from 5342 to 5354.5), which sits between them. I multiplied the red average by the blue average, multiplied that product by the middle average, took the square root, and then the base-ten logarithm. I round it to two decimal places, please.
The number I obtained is 1.57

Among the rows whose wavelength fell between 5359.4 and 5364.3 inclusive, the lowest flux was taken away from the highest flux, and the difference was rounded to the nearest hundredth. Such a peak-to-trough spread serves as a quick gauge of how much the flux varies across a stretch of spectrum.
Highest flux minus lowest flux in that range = 1.91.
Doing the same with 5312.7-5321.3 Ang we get 1.71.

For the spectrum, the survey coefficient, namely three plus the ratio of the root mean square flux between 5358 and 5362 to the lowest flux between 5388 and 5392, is 4.02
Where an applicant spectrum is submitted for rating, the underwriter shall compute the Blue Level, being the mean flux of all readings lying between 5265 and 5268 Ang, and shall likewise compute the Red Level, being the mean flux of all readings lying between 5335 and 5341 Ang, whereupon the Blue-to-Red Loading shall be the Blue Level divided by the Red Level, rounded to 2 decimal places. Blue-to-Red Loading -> 1.01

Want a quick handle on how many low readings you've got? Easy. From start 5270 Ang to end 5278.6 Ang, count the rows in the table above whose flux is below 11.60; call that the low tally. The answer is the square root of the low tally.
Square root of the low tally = 2.65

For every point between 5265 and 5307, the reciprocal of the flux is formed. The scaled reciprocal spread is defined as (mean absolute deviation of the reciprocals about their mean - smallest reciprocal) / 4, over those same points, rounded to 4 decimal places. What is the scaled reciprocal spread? -0.0180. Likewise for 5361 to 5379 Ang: -0.0196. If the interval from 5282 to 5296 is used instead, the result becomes -0.0184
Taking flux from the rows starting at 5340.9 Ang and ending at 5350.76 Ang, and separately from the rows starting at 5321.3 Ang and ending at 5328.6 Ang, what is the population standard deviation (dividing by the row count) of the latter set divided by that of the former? 1.24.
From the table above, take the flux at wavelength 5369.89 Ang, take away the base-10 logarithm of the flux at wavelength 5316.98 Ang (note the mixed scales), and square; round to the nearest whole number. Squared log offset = 88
